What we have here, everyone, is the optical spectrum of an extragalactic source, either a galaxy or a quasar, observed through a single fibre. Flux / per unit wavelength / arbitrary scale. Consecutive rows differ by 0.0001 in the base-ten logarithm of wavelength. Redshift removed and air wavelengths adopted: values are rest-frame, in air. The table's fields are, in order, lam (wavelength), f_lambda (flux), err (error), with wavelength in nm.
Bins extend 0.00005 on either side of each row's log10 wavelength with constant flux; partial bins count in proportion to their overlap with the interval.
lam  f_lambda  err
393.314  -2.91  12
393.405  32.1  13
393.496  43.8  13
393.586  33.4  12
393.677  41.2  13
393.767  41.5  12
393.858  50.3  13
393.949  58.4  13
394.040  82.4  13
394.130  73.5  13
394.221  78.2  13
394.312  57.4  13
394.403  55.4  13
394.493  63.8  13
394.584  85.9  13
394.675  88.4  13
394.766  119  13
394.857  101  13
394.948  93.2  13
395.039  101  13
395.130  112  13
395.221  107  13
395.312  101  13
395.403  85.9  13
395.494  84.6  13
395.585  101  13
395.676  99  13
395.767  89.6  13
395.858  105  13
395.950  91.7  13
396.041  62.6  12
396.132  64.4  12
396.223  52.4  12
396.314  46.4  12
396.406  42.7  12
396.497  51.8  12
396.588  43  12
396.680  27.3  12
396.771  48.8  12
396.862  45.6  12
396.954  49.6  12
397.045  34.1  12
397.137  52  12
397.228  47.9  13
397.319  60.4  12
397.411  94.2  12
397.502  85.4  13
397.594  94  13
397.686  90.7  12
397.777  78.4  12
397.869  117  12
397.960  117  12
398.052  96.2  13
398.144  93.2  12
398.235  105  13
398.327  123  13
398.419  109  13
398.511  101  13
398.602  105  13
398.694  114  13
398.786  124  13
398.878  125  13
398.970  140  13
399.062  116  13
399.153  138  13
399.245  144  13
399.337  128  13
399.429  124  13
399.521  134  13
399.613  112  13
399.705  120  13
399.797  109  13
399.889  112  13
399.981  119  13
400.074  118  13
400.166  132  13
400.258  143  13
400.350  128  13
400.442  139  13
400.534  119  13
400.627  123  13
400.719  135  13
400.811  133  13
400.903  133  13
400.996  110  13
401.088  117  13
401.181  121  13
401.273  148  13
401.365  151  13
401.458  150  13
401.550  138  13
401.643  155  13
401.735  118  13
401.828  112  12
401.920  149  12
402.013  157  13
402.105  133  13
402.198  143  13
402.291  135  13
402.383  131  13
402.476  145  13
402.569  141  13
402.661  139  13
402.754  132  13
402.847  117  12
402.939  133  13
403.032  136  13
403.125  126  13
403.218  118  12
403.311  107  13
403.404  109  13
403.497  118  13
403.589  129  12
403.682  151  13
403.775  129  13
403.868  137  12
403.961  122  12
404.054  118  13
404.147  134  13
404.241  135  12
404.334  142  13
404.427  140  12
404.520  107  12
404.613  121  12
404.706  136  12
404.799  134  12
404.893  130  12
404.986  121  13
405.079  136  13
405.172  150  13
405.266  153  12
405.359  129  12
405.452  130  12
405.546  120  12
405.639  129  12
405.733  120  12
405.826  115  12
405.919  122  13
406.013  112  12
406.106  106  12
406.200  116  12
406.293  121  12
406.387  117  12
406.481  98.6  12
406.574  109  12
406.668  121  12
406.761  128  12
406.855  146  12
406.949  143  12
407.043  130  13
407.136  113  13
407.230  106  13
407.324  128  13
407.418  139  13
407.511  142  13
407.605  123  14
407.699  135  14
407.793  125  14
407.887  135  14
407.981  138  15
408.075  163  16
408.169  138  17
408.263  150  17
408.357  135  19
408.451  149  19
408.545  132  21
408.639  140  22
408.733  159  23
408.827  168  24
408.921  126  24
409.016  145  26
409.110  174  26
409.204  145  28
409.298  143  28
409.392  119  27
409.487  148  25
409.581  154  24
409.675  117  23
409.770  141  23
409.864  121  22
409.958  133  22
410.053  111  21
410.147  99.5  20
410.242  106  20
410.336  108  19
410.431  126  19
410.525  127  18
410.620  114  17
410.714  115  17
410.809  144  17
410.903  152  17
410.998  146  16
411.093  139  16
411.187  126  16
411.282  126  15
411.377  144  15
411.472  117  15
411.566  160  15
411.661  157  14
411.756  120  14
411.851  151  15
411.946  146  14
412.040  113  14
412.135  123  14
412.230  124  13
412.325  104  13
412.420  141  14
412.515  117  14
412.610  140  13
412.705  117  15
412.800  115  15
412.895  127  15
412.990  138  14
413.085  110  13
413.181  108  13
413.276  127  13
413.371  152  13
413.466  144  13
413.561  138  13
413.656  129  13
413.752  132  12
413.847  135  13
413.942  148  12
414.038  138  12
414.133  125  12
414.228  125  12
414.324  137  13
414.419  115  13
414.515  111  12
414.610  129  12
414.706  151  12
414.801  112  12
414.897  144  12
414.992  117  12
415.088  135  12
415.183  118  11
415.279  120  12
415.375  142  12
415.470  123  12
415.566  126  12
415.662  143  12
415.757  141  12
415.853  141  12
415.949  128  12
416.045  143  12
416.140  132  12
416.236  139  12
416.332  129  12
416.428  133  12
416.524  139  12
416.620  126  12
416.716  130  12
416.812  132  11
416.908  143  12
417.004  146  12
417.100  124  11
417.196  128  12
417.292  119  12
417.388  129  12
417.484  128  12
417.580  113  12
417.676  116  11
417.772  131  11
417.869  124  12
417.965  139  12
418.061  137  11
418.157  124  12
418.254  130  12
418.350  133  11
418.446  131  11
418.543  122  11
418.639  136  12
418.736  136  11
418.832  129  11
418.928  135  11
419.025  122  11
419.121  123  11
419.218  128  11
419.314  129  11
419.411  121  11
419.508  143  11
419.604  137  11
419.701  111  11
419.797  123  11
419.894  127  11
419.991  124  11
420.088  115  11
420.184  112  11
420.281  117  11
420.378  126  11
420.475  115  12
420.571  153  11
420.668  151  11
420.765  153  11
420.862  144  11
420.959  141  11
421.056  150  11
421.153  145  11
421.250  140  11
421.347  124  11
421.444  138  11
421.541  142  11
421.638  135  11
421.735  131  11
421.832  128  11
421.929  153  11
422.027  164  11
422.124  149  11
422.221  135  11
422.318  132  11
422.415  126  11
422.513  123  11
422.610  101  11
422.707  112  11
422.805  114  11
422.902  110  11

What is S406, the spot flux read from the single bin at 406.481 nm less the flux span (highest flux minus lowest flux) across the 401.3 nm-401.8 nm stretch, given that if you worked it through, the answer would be 62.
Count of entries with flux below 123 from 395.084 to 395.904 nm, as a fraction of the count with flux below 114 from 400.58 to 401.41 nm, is 9.0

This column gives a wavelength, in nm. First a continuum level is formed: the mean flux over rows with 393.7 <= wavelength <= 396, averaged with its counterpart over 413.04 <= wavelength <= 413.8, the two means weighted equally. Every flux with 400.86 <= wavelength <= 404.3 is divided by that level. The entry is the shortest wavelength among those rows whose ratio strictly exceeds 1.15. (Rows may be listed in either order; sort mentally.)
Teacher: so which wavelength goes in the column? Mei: 400.903 nm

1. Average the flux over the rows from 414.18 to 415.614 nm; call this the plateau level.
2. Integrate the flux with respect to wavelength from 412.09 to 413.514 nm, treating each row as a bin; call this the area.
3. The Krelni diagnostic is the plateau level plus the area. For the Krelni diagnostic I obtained 306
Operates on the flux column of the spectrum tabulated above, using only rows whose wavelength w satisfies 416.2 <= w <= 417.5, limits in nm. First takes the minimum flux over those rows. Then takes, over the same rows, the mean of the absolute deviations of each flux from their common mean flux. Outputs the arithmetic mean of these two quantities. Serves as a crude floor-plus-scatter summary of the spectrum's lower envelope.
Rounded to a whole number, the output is 62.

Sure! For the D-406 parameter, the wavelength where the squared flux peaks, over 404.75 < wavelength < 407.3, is 405.266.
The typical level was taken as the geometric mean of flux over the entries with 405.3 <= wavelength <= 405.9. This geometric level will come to 124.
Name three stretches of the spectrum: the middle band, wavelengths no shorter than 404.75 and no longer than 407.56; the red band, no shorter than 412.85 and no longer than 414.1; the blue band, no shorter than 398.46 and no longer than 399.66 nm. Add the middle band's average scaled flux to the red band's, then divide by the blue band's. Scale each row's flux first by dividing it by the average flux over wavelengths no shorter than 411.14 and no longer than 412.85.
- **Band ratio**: 2.09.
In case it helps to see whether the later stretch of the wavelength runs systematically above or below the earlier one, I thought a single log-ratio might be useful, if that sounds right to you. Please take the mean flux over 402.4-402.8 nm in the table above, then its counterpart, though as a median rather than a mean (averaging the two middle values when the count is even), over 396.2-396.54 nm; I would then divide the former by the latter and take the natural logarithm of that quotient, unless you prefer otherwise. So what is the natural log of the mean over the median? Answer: 1.04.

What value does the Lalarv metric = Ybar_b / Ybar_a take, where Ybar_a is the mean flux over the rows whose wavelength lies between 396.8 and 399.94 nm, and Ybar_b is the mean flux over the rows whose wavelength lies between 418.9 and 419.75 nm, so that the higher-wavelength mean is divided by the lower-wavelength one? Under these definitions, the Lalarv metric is 1.26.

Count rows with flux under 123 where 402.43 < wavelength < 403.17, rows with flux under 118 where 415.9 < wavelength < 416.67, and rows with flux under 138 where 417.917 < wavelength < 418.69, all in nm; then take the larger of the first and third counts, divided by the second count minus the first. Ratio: -7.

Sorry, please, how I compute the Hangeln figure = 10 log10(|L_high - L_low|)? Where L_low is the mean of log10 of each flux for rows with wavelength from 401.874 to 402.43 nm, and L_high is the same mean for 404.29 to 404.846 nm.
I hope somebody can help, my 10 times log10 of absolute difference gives -14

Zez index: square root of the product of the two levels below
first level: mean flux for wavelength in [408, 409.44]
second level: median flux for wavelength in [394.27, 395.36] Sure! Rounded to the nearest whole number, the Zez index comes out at 119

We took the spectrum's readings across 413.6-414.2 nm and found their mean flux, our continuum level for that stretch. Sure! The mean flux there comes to 134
